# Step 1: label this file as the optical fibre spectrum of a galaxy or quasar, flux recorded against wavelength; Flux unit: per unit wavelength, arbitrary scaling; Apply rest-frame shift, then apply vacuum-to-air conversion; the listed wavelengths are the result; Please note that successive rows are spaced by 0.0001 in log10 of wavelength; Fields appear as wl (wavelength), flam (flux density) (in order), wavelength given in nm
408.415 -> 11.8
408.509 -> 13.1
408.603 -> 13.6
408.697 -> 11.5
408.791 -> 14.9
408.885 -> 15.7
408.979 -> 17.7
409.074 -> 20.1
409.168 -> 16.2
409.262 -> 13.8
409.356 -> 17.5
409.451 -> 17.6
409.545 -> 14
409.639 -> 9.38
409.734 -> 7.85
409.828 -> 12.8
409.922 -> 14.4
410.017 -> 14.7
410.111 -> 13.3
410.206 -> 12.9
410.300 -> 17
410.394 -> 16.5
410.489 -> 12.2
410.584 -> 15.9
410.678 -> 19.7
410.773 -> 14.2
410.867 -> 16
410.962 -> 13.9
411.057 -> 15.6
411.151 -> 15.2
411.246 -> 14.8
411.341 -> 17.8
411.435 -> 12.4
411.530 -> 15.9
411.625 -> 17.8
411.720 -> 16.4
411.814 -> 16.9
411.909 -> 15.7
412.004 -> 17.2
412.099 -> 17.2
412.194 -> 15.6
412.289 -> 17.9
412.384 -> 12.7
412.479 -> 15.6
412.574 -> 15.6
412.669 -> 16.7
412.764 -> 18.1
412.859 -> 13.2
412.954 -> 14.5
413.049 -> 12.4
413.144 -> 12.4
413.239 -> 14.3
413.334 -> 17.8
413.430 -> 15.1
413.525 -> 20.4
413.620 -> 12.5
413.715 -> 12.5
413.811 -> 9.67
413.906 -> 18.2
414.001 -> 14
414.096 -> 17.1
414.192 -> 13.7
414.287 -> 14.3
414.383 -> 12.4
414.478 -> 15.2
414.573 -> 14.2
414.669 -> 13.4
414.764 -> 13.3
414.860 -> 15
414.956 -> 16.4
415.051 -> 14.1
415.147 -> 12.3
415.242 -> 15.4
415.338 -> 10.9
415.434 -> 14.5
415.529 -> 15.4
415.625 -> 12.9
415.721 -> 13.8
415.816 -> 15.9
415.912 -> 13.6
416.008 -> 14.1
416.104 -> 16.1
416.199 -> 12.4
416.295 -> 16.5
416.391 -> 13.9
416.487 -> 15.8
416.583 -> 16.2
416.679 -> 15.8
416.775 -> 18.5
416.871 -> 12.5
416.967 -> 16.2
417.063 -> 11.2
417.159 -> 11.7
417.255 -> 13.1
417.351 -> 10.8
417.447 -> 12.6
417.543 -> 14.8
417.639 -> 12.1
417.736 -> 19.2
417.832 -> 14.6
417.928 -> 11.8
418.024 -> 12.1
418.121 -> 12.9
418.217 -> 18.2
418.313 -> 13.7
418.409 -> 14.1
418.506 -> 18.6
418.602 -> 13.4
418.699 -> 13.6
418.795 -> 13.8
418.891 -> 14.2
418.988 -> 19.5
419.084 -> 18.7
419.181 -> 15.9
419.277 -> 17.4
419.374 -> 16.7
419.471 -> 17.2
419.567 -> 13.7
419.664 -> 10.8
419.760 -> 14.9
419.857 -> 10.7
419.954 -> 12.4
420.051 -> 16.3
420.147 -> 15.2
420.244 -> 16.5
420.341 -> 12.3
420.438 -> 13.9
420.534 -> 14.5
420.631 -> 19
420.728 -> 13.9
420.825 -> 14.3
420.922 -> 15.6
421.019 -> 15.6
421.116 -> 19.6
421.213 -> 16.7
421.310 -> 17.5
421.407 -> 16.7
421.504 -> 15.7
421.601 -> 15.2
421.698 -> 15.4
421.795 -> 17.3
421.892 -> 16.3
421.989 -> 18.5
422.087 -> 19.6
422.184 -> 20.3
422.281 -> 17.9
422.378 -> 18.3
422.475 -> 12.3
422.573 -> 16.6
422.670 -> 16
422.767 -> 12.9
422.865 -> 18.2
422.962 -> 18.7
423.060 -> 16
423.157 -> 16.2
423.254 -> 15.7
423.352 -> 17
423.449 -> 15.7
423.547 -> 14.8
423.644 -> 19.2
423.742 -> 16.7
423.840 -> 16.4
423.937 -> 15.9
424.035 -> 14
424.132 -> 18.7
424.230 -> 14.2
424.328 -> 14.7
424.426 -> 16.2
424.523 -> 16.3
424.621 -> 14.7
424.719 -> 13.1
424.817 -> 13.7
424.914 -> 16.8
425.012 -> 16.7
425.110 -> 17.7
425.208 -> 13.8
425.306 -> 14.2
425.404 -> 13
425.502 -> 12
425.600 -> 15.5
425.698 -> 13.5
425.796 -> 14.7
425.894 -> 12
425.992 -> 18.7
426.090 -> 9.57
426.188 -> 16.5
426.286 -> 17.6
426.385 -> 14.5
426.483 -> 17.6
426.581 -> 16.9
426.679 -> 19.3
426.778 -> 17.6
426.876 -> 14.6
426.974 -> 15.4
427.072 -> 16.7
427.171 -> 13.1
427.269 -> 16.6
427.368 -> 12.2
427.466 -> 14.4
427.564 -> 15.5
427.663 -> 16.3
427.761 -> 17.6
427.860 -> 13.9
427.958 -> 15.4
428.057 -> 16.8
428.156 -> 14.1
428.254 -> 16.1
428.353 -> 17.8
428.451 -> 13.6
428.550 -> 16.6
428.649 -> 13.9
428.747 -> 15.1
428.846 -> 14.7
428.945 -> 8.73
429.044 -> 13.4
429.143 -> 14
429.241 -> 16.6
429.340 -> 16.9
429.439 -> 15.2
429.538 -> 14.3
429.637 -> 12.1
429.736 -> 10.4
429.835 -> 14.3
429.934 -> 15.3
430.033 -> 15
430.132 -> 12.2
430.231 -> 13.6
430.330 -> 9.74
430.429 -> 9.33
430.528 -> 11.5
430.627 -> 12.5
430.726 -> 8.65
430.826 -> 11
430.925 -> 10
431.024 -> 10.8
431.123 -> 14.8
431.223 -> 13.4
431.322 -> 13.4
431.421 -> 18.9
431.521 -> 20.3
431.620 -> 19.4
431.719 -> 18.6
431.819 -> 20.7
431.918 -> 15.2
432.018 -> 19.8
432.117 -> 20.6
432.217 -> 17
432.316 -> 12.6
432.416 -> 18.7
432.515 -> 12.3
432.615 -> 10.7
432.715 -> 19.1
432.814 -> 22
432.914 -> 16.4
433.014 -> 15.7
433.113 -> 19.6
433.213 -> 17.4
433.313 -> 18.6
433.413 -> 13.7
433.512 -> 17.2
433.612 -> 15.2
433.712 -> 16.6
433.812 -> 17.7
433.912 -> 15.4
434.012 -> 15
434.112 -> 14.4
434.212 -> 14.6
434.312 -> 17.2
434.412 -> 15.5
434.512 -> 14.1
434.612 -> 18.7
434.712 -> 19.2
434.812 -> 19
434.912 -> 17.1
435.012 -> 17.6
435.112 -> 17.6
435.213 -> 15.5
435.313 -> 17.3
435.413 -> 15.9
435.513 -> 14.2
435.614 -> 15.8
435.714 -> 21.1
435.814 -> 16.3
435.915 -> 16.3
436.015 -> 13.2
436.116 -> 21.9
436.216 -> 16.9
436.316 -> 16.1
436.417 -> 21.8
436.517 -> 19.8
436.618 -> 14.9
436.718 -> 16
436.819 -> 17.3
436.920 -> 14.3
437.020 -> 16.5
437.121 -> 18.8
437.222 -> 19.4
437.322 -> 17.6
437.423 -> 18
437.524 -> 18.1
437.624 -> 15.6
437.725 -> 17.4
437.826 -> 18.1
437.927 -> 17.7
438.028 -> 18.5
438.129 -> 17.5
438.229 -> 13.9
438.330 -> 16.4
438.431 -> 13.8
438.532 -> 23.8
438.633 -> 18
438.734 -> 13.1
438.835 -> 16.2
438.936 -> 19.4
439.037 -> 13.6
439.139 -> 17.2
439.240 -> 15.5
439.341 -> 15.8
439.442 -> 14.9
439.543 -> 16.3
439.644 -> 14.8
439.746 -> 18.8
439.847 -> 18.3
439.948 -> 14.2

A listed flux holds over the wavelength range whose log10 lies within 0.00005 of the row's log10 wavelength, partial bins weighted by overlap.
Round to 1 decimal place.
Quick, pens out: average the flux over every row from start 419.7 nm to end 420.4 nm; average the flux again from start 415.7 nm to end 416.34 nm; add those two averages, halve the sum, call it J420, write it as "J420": 14.3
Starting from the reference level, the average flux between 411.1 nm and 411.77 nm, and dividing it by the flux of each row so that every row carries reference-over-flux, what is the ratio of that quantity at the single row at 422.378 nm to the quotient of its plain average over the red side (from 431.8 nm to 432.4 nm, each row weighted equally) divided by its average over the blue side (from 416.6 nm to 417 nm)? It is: 0.95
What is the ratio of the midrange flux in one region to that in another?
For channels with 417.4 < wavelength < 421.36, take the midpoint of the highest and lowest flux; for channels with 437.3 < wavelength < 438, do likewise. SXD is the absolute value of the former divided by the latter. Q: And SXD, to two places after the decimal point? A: 0.90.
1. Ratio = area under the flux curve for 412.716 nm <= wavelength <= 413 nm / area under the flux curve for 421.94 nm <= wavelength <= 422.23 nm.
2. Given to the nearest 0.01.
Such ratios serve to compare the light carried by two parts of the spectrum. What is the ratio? 0.77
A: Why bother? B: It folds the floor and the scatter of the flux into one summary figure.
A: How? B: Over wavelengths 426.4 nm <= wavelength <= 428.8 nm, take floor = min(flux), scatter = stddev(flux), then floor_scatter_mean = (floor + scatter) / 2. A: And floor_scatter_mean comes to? 7.0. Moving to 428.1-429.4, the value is 5.5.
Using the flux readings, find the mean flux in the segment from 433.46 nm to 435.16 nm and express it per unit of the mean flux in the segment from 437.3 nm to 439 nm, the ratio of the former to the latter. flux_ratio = 0.96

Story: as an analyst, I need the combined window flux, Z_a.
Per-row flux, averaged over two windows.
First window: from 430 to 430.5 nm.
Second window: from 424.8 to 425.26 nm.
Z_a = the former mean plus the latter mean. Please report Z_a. 27.7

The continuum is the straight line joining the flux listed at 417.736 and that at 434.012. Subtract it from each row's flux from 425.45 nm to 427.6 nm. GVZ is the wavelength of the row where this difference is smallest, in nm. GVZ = 426.090 nm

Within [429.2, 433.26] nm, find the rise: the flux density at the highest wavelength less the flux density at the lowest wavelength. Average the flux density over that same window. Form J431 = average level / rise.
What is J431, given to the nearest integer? 19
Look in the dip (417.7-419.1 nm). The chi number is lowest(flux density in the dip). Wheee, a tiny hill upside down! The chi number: 11.8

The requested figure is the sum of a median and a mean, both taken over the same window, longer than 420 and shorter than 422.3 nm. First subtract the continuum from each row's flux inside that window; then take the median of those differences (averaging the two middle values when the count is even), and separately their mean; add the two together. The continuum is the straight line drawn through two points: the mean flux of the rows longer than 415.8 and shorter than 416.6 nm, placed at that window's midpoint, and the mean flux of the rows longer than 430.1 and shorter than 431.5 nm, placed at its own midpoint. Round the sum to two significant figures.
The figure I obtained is 4.6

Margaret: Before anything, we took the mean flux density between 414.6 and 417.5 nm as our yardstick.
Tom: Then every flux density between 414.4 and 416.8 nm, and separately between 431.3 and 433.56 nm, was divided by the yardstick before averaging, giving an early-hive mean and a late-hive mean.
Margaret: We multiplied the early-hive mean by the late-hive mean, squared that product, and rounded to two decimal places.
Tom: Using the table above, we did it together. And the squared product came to 1.60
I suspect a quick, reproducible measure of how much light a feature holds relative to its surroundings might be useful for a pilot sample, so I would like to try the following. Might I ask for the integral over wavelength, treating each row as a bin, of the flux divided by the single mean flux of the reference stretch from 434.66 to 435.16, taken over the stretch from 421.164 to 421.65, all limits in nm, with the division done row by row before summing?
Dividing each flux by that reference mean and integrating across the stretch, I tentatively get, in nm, 0.439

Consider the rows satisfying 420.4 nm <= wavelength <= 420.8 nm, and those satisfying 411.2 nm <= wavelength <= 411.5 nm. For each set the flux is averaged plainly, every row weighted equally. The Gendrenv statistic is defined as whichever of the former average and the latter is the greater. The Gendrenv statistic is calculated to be 15.3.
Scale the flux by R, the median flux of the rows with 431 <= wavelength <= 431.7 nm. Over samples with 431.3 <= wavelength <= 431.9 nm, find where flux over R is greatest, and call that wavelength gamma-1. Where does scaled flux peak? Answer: 431.819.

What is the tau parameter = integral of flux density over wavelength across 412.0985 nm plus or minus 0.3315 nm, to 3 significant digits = 10.7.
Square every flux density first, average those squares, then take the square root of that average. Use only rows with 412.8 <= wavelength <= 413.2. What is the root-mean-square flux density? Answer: 13.2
